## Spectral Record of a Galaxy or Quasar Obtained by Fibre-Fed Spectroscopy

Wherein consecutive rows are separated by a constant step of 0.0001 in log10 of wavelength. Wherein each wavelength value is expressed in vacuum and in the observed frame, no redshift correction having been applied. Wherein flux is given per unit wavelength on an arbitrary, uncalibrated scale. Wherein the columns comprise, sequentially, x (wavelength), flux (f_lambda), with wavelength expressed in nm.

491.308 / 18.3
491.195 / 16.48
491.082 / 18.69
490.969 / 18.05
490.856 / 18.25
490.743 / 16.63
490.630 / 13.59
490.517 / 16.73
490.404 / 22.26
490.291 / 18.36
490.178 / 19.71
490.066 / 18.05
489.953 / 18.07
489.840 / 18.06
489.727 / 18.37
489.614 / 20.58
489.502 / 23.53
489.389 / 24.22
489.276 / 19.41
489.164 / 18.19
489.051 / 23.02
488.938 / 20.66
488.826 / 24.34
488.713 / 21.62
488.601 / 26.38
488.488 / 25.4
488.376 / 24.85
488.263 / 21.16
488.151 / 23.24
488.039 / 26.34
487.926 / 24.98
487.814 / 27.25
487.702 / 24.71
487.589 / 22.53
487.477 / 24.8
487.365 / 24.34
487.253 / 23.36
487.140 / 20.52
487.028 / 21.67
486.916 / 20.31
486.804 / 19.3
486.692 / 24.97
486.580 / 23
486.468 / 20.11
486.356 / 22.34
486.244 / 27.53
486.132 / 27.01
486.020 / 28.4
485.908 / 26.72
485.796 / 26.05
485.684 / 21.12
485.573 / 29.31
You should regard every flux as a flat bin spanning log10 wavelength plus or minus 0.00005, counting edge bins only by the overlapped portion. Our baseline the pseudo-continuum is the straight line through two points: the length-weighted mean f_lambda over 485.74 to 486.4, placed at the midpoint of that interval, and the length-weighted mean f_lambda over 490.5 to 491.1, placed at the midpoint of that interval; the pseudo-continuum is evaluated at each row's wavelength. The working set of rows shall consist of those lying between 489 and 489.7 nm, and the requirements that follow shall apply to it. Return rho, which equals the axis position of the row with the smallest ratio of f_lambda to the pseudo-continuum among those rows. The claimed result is 489.164 nm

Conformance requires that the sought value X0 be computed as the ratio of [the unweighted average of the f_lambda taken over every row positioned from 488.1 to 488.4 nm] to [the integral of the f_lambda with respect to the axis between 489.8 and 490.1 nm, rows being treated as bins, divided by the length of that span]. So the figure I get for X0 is 1.28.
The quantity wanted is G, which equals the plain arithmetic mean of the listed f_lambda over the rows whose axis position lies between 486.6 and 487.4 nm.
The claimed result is 22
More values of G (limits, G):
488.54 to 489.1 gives 23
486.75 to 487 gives 20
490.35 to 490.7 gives 18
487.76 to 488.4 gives 25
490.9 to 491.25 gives 18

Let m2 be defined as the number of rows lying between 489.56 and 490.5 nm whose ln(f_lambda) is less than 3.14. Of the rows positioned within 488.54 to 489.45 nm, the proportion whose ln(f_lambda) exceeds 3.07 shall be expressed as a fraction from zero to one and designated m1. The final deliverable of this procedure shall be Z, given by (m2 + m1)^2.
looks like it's 74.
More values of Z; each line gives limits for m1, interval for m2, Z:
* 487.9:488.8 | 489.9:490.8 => 79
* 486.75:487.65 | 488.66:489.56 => 32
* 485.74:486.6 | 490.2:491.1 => 79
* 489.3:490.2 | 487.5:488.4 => 5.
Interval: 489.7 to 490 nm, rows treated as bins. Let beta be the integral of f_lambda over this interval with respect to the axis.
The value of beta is 5.4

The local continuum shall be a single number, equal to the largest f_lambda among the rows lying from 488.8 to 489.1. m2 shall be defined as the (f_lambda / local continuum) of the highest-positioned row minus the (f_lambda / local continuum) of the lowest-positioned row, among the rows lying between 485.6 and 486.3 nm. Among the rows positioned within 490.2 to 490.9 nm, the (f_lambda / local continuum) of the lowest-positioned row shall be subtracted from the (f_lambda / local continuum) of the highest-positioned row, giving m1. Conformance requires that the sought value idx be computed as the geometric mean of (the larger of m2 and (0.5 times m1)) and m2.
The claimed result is 0.26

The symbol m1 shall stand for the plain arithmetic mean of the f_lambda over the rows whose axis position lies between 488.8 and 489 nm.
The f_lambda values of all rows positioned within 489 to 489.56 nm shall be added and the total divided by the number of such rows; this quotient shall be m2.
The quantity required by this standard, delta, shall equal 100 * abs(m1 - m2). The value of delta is 83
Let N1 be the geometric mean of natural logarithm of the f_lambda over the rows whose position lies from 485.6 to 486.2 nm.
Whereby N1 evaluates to 3.25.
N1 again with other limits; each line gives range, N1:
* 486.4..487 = 3.06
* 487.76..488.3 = 3.20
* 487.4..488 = 3.21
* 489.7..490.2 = 2.91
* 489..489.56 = 3.07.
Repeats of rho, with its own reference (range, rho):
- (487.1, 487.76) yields 487.140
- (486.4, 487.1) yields 486.804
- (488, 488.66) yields 488.263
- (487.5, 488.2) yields 487.589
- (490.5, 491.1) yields 490.630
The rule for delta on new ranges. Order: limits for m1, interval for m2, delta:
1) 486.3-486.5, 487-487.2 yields 13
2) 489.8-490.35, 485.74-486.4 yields 789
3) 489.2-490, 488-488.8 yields 382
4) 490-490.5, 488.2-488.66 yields 485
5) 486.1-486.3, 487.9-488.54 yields 294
